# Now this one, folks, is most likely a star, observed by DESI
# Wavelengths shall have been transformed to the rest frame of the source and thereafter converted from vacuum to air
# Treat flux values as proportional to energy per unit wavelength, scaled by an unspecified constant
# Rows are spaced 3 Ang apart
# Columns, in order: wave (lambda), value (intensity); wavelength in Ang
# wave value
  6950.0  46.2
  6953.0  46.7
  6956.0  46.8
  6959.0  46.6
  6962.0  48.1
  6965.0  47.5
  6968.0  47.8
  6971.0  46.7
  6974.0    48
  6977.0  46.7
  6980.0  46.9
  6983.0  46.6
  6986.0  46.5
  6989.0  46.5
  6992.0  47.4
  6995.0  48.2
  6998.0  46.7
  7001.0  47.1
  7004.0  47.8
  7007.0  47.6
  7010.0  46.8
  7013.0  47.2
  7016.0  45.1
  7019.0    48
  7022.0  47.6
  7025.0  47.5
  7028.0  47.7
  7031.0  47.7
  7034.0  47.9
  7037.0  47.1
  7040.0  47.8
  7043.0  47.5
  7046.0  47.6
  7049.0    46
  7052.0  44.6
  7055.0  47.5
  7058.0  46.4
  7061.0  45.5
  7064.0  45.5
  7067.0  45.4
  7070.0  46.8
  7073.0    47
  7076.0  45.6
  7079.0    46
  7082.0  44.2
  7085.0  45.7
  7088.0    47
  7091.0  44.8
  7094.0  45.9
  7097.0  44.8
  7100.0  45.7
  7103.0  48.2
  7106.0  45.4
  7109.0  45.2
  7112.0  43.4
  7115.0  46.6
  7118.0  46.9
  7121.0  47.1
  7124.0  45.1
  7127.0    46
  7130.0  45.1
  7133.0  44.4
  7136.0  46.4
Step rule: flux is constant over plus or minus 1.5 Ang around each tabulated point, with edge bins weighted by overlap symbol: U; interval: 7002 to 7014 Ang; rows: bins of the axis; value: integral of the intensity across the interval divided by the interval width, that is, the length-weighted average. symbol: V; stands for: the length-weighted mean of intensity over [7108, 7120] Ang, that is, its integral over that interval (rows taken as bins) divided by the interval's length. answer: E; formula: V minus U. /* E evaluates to -2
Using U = 47.3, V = 45.6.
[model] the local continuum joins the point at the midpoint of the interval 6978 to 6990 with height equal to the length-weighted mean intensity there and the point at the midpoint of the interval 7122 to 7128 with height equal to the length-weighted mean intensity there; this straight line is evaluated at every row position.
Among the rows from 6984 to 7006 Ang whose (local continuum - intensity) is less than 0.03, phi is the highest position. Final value 7004.0 Ang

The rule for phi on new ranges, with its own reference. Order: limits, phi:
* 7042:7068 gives 7058.0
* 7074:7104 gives 7103.0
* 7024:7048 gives 7046.0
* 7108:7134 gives 7127.0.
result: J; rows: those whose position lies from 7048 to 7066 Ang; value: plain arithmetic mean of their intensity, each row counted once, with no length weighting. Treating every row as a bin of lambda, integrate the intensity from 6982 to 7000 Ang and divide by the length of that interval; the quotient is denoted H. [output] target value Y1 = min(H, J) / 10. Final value 4.59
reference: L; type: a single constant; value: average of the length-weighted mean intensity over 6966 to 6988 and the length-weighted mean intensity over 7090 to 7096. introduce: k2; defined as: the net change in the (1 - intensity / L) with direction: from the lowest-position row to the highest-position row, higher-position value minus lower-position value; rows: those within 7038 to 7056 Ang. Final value 0.006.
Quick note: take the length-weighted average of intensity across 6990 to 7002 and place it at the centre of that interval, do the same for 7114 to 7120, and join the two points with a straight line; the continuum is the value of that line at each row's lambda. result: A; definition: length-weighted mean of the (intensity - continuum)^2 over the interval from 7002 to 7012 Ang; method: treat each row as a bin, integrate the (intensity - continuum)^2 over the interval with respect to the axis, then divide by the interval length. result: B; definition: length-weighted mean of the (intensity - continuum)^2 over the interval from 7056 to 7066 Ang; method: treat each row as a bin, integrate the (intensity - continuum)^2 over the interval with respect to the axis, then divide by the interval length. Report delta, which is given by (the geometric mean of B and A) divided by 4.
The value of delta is 0.14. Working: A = 0.18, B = 1.7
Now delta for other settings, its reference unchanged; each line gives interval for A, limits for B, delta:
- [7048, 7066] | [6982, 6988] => 0.31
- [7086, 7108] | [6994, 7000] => 0.26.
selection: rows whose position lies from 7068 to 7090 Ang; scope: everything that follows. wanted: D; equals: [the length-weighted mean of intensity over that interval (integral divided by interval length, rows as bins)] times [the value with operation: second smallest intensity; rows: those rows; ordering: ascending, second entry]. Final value 2098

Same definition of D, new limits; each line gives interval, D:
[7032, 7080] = 2112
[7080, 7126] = 2022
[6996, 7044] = 2210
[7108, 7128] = 2064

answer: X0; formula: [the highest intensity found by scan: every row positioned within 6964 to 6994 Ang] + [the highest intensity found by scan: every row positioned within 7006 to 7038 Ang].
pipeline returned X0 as 96.0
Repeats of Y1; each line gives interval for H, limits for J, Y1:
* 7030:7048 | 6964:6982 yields 4.73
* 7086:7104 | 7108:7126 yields 4.57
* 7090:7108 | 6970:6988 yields 4.58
